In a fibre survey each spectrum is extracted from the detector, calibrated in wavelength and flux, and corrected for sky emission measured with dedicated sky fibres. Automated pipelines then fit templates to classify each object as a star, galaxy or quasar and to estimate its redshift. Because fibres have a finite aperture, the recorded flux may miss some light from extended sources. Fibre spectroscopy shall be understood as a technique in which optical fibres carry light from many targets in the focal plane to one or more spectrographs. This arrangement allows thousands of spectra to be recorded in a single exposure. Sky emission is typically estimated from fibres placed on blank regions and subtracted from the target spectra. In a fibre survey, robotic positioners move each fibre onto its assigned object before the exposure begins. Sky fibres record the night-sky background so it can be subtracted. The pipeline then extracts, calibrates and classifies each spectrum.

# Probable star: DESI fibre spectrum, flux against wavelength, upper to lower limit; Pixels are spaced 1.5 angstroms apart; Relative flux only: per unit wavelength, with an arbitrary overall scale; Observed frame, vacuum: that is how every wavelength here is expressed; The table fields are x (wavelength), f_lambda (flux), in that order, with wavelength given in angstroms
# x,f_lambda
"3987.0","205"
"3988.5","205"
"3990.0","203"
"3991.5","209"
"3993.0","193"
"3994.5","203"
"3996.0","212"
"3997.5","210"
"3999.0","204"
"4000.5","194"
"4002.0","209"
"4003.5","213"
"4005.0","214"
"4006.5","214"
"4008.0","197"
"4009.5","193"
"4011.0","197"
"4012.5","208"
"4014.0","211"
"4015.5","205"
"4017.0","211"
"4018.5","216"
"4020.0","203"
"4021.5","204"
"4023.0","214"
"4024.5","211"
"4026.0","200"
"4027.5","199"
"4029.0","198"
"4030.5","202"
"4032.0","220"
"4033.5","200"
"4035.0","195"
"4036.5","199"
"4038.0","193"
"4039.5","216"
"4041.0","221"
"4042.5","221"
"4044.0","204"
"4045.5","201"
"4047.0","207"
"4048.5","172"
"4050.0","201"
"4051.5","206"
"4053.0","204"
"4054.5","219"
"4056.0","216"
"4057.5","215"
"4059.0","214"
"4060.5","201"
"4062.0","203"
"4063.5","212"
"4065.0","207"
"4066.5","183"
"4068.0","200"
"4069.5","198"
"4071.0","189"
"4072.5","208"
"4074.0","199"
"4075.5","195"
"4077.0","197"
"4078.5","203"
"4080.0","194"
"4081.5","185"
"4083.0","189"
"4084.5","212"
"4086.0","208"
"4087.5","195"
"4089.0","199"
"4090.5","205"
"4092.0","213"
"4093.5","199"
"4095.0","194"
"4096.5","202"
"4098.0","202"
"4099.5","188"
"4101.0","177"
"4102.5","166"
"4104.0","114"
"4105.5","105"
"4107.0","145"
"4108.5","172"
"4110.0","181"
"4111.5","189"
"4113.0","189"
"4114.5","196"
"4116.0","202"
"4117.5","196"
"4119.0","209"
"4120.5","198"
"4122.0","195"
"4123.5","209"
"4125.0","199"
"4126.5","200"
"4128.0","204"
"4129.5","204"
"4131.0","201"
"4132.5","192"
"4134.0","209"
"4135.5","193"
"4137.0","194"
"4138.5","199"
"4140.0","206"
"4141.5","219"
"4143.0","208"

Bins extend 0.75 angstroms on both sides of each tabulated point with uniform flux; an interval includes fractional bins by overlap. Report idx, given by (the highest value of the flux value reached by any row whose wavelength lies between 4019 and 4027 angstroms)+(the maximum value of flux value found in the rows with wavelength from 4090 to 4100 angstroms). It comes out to 427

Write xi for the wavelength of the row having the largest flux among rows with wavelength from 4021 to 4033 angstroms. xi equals 4032.0 angstroms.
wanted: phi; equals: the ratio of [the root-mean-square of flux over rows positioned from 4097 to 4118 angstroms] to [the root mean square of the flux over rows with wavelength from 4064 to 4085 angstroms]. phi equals 0.89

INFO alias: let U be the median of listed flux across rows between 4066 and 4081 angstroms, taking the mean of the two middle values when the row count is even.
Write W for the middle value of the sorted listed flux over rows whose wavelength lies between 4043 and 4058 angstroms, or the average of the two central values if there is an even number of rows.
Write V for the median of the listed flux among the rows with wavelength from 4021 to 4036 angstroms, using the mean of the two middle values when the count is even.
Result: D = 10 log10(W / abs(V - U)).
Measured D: 18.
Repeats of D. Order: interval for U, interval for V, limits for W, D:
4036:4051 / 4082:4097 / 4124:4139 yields 20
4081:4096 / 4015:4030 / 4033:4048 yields 16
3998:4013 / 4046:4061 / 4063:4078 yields 26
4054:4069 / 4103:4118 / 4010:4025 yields 9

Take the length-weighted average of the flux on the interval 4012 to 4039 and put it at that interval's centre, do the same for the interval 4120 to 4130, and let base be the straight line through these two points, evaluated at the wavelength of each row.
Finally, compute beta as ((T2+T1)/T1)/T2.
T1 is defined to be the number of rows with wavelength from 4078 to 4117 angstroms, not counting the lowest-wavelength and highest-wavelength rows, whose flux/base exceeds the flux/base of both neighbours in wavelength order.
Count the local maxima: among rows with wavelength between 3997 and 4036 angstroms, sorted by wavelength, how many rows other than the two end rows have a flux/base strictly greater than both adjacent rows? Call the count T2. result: 0.533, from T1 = 3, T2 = 5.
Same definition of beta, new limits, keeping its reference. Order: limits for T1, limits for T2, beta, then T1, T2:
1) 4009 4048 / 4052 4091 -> 0.333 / 6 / 6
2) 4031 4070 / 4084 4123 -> 0.393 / 7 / 4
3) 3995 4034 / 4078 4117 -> 0.533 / 5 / 3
